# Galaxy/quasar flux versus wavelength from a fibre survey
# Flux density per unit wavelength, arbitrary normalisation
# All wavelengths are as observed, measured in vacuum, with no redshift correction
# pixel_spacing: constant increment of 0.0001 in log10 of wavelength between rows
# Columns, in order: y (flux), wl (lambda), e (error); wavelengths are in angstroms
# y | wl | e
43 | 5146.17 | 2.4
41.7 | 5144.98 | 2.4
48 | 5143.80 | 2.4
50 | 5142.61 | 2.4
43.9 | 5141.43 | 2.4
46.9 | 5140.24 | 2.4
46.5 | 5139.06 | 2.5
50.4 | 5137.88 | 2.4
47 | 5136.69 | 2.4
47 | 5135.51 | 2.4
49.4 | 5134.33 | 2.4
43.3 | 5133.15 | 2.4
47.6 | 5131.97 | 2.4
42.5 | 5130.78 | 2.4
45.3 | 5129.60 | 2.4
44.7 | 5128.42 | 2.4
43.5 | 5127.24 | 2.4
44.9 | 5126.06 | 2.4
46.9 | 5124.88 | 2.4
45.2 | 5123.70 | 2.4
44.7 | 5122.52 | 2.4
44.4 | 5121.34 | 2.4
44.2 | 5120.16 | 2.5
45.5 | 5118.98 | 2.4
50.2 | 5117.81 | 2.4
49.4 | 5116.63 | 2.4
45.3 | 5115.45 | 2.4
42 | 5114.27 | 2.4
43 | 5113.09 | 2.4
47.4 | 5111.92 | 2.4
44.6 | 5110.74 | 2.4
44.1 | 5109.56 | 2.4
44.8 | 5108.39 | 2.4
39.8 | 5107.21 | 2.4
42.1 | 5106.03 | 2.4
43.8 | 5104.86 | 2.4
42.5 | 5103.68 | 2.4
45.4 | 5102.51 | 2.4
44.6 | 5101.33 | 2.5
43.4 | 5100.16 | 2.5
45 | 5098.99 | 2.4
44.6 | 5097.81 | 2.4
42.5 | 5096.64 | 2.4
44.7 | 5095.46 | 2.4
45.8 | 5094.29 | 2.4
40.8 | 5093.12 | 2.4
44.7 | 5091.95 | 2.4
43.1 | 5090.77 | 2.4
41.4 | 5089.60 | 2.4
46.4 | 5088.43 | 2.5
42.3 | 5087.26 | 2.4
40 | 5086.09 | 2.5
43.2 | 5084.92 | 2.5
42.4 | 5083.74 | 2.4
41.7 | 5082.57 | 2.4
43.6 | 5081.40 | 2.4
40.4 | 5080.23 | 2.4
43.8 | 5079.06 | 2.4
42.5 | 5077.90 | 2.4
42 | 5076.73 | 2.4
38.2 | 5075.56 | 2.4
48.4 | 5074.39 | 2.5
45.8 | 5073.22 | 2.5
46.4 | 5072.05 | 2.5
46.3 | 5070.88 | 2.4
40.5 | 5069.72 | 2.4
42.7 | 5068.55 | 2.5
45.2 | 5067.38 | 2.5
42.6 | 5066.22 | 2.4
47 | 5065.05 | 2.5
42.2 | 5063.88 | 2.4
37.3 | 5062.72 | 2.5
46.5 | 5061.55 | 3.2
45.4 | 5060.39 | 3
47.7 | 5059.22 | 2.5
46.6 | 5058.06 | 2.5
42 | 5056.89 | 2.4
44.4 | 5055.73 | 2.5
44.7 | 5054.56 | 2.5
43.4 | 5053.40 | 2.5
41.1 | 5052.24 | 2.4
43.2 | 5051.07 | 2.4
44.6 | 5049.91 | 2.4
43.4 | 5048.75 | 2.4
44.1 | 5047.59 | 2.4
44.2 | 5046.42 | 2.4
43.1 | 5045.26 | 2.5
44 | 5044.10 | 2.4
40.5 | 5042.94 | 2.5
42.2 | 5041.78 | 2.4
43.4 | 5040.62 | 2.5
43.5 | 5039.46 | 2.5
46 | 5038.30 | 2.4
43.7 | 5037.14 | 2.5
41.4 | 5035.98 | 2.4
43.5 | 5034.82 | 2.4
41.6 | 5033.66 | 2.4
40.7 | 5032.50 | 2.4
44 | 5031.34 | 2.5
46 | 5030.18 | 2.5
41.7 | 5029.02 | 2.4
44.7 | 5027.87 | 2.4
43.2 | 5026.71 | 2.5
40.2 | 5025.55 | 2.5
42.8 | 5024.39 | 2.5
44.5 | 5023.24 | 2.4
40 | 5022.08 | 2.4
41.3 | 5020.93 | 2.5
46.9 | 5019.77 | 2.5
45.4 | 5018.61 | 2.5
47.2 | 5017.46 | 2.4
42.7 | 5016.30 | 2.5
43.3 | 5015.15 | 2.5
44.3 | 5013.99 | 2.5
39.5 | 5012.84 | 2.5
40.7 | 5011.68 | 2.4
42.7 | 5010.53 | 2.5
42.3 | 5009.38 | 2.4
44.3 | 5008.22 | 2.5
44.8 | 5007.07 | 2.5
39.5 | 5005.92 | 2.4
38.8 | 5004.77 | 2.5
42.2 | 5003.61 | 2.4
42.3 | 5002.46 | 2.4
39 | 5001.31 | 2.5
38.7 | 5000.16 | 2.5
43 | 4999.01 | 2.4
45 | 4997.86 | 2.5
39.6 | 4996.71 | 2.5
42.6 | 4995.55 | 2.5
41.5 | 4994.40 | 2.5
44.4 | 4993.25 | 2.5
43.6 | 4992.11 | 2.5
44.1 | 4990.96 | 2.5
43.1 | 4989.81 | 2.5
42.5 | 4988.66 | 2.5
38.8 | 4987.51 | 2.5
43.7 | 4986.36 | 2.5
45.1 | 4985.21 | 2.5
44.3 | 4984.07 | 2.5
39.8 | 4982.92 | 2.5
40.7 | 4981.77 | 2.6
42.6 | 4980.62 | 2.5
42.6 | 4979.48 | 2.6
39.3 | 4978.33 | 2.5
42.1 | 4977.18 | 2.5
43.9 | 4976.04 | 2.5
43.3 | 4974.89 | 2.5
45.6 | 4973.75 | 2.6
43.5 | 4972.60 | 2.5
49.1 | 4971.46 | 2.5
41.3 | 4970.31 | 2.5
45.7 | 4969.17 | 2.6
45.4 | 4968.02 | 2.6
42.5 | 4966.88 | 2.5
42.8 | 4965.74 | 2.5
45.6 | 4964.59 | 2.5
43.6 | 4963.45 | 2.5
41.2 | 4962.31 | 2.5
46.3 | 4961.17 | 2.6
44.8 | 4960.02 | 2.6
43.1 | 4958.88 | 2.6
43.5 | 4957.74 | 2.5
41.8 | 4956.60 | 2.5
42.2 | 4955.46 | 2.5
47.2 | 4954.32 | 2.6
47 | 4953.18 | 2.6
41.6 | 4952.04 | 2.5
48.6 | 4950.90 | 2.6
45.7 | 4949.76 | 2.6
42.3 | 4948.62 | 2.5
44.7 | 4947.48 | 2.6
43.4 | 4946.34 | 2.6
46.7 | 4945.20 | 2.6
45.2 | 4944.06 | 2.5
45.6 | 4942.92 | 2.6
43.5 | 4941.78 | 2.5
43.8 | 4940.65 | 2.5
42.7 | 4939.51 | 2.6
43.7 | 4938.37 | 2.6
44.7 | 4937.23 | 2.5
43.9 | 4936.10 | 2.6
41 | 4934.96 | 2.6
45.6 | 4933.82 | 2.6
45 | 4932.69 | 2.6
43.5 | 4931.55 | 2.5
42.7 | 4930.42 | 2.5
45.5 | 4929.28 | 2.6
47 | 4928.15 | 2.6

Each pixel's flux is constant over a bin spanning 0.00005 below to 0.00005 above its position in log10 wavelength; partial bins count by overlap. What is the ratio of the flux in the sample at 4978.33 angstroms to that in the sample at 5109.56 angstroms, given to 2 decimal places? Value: 0.89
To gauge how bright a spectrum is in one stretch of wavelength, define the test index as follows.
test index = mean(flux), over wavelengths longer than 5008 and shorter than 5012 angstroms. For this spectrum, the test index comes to 42.5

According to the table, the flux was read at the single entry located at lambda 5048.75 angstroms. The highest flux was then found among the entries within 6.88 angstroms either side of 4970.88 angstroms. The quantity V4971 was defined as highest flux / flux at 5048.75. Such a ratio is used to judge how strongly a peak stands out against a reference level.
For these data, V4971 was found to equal 1.13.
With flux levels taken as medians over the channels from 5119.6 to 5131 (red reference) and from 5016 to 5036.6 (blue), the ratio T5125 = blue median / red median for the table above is 0.96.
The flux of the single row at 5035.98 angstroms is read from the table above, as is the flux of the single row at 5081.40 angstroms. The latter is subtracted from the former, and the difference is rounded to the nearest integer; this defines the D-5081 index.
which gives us -2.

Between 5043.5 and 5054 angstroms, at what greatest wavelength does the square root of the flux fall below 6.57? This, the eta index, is 5052.24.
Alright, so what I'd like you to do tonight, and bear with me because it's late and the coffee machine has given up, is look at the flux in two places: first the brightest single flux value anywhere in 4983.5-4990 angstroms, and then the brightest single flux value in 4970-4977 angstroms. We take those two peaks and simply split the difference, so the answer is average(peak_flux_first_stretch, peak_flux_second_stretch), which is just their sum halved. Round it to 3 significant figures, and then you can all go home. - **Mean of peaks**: 47.1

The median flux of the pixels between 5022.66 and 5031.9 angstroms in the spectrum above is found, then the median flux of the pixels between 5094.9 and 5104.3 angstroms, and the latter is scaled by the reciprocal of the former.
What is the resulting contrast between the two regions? 1.02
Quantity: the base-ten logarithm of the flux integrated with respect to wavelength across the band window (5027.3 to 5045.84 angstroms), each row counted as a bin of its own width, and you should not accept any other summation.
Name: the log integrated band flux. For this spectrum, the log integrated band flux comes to 2.9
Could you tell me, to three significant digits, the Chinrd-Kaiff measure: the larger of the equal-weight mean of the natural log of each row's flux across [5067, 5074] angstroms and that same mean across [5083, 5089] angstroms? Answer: 3.79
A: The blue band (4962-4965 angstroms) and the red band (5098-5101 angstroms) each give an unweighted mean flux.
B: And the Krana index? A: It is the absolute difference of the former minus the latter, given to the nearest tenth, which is 0.7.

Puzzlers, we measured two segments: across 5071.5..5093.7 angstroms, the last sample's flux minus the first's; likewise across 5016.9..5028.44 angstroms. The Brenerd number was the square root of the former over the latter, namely 1.5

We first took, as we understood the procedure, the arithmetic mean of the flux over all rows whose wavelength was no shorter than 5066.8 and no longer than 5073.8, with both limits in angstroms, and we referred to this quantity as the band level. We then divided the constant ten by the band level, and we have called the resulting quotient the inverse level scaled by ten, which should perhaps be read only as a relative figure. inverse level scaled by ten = 0.225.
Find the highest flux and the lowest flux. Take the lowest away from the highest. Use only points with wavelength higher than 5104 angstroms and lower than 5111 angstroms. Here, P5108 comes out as 5.0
